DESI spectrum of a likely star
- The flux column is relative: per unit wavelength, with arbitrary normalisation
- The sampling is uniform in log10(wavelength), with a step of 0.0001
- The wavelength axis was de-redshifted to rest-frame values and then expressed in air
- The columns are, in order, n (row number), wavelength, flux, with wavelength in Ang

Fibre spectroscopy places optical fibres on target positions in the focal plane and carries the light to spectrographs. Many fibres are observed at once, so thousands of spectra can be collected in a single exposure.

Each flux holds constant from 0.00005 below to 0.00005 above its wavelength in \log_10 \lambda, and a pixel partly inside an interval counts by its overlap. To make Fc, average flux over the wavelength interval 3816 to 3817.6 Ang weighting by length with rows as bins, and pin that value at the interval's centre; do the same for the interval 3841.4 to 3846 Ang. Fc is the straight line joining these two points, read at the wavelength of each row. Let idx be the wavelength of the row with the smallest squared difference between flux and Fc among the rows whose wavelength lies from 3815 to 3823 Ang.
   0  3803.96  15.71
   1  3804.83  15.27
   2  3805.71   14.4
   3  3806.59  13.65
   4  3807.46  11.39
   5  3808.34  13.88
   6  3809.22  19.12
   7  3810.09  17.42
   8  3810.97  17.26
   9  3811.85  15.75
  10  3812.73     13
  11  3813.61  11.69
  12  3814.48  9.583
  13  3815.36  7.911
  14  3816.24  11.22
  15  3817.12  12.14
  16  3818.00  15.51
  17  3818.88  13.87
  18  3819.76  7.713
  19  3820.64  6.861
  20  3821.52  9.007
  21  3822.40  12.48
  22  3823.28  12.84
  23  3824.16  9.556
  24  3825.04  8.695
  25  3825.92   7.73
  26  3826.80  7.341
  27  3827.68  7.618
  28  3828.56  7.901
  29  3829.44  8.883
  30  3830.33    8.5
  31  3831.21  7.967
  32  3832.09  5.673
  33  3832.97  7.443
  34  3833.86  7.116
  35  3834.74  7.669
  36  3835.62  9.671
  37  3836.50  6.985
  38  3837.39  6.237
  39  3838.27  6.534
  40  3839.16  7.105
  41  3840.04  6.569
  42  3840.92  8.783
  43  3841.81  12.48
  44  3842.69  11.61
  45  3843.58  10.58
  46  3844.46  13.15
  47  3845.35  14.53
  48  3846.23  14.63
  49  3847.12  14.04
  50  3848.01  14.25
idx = 3817.12 Ang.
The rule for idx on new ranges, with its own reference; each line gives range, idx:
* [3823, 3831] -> 3823.28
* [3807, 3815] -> 3813.61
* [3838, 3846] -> 3841.81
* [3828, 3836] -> 3835.62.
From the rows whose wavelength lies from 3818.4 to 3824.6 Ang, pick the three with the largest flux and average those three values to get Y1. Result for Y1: 13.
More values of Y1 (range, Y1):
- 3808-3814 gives 18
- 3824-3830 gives 9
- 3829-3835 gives 8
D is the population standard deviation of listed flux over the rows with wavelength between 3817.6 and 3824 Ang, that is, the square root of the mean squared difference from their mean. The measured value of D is 3.1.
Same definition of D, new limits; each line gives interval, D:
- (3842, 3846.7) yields 1.6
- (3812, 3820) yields 2.5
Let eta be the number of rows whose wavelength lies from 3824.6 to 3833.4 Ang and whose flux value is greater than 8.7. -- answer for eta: 1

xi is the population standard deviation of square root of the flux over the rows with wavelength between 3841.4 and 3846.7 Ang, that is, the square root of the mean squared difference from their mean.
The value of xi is 0.21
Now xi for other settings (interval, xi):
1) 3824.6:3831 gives 0.10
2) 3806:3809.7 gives 0.36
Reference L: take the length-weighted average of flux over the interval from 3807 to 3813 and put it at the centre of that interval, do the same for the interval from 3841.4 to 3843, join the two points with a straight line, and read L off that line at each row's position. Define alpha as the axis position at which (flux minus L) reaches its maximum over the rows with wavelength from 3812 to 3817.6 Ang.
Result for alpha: 3812.73 Ang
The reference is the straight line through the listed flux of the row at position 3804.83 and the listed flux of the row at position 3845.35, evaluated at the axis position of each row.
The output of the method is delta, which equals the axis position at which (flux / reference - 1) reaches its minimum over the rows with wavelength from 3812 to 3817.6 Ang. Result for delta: 3815.36 Ang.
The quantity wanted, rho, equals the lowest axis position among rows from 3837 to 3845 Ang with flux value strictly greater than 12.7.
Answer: 3844.46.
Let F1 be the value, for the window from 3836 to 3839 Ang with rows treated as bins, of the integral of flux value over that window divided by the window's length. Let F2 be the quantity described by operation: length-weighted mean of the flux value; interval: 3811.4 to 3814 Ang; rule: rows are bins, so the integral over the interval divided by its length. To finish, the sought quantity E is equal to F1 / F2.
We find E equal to 0.50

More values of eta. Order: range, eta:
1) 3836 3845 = 5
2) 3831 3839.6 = 1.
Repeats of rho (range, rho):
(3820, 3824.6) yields 3823.28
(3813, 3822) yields 3818.00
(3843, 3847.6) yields 3844.46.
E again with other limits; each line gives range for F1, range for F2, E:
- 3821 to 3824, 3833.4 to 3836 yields 1.37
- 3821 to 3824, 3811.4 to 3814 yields 0.83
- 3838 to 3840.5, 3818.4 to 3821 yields 0.70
